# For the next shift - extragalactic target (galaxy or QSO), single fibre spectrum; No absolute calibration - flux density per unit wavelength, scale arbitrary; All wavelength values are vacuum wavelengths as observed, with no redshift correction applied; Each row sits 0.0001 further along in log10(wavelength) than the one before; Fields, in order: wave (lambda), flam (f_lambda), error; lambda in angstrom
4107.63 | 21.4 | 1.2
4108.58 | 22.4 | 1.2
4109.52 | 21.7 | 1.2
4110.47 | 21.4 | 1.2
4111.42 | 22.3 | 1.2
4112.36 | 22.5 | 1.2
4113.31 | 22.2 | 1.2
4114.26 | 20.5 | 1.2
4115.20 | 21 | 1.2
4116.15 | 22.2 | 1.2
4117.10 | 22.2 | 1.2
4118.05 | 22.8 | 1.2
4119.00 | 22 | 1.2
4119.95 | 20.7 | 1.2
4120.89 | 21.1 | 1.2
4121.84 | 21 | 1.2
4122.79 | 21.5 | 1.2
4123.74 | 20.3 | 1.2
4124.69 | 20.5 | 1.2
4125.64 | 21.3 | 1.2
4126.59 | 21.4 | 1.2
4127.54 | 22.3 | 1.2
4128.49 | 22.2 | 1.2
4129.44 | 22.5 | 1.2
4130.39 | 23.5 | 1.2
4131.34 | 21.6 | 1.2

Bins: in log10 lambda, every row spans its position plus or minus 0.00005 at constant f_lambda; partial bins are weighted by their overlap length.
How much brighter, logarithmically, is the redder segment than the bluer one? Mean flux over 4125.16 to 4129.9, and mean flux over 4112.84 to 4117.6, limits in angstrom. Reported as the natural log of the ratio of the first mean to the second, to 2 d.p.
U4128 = 0.01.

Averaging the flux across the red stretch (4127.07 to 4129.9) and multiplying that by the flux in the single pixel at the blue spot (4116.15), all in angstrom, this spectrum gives 496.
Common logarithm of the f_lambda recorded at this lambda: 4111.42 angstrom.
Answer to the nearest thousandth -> 1.348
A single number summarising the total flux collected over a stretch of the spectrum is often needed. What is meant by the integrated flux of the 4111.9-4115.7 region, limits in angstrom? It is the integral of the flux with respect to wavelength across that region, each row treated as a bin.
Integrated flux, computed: 82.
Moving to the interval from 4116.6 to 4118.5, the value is 43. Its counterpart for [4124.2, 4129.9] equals 124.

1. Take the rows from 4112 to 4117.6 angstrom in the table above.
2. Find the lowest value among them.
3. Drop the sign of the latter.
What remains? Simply 20.5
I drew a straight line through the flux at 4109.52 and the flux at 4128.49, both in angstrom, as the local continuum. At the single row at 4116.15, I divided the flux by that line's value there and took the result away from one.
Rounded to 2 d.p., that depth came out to -0.01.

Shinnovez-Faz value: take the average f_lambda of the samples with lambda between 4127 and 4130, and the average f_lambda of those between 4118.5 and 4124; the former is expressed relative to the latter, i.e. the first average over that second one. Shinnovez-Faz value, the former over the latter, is 1.06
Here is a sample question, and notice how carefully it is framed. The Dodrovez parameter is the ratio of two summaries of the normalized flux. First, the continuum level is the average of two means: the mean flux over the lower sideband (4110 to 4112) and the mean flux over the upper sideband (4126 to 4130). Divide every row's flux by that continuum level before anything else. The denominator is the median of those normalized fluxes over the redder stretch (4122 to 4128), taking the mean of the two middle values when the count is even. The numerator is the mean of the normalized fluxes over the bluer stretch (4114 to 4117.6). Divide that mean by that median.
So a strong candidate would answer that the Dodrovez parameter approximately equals 1.01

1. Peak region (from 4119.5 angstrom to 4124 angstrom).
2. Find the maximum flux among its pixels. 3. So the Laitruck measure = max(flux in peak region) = 21.5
